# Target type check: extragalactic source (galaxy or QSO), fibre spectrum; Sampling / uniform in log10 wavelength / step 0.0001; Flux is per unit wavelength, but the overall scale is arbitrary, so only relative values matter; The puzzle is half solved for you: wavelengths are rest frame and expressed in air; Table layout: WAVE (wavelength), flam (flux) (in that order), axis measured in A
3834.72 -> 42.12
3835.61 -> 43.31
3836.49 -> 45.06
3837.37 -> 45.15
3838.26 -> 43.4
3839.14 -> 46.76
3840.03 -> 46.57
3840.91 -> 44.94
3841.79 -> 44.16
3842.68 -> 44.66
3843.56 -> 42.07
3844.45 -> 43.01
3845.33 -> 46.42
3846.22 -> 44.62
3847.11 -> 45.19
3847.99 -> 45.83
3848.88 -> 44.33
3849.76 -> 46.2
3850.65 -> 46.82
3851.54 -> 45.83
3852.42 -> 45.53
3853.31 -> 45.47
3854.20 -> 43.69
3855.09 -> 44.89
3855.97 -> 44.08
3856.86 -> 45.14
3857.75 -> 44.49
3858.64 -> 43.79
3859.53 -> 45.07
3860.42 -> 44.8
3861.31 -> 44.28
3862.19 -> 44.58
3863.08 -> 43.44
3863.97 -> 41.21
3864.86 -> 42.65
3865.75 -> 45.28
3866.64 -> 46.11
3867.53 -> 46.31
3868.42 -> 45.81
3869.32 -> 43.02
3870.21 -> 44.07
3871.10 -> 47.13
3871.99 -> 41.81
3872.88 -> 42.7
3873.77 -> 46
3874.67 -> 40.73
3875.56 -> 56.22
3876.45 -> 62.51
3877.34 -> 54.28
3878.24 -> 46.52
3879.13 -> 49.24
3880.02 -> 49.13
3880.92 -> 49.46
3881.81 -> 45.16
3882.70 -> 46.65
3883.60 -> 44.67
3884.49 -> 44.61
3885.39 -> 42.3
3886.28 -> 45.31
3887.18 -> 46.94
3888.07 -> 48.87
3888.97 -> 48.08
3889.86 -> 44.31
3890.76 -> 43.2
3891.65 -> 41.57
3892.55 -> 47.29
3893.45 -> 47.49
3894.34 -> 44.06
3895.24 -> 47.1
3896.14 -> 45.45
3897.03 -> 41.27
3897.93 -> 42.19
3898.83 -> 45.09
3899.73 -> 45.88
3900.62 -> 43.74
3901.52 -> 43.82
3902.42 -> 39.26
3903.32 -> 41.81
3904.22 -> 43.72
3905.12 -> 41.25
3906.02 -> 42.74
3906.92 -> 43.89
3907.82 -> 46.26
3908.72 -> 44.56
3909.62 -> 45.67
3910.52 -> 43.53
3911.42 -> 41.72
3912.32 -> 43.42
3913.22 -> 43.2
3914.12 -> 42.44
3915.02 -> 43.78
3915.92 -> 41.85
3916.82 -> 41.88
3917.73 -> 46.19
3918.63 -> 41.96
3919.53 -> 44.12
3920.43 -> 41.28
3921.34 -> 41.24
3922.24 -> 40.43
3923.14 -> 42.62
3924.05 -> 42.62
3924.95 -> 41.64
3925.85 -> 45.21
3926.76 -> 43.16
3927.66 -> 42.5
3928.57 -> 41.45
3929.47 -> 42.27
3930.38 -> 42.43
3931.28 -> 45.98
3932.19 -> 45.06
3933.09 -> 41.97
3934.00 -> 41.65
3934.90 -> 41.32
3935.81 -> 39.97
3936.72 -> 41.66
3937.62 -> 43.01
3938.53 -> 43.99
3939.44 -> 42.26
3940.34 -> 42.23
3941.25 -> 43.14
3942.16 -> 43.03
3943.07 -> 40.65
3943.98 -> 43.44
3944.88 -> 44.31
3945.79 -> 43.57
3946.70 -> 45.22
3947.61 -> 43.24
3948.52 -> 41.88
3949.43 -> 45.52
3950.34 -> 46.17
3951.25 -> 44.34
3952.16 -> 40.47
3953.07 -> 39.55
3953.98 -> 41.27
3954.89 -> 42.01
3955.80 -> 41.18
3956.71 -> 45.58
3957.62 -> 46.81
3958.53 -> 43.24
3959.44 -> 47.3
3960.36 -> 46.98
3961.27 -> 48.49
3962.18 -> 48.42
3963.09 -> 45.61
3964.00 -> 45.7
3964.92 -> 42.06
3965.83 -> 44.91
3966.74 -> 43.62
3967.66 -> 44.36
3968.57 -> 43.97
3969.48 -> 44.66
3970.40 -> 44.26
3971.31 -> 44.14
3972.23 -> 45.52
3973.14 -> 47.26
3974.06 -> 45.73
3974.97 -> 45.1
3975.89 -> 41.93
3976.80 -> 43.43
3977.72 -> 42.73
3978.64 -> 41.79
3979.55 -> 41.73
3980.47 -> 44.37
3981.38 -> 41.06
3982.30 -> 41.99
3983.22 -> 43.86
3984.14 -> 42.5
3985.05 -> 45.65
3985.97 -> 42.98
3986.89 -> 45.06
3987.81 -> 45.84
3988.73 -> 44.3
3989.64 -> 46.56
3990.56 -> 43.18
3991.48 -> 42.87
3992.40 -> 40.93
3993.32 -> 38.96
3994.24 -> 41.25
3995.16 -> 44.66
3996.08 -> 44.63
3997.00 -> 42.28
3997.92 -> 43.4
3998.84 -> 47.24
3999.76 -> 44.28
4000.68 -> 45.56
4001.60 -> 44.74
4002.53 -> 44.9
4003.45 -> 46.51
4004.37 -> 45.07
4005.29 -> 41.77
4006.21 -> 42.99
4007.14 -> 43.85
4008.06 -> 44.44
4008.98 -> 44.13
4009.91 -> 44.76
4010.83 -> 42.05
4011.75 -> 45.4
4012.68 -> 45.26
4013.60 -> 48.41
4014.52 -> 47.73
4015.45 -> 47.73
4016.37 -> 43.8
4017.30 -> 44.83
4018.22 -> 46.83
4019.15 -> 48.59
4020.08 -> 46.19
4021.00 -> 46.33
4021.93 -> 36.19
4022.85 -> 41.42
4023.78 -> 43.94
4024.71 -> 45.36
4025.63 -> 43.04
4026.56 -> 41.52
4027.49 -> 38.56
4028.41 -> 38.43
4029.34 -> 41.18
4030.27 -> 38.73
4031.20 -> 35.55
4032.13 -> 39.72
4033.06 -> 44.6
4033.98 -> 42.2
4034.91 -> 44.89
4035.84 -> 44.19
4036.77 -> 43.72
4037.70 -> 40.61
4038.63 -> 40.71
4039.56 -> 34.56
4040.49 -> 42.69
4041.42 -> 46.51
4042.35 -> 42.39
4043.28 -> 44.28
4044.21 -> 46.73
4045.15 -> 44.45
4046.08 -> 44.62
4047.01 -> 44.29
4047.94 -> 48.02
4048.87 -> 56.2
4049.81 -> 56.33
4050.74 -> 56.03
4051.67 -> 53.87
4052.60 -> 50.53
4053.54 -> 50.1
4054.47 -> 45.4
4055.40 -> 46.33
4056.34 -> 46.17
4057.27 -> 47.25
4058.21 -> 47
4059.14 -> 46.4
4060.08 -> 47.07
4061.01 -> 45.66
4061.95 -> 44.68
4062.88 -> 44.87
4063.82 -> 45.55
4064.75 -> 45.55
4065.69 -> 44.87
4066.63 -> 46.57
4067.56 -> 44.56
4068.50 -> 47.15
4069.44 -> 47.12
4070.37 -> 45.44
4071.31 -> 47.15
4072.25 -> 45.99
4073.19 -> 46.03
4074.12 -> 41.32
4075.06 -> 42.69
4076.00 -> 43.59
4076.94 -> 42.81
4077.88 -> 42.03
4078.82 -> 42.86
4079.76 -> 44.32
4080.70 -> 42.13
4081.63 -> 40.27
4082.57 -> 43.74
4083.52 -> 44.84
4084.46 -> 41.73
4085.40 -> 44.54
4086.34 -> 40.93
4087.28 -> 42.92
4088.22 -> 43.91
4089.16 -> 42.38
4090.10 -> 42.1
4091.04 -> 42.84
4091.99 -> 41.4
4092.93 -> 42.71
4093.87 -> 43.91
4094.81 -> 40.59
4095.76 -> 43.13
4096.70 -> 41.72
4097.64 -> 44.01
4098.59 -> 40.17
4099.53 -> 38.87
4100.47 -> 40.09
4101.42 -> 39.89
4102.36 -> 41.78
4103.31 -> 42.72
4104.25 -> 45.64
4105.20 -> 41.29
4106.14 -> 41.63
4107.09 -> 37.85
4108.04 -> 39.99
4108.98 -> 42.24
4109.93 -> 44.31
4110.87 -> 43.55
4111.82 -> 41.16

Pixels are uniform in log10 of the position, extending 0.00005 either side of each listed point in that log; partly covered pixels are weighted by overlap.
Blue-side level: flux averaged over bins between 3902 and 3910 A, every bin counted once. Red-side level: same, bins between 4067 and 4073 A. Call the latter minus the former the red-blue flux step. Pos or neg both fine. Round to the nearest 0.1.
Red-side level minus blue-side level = 3.0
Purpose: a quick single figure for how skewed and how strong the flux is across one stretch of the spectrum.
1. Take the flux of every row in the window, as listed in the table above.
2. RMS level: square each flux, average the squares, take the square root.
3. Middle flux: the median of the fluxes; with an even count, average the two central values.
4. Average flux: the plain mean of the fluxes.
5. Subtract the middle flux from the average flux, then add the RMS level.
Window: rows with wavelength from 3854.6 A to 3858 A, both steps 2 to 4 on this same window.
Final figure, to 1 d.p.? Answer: 44.6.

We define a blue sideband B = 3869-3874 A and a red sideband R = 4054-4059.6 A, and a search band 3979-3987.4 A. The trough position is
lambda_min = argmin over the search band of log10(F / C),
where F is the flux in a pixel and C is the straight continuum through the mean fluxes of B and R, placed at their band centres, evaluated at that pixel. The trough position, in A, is 3981.38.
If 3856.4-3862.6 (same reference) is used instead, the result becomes 3858.64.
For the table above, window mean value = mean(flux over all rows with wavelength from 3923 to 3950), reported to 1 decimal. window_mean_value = 42.9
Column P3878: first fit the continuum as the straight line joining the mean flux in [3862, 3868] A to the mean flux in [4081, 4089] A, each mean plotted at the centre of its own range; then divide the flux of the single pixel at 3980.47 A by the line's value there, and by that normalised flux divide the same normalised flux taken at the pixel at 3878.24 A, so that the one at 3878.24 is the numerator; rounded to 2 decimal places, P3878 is 1.03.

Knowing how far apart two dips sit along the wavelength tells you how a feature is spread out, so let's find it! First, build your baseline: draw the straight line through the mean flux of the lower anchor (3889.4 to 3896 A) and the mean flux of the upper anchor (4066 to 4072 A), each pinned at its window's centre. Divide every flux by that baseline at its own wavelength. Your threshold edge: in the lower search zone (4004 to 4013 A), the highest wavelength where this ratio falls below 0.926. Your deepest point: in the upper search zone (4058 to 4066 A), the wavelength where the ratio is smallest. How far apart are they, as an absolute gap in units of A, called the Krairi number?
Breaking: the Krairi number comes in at 51.1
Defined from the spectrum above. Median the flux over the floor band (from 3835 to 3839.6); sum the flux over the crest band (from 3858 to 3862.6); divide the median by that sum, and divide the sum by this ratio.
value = 1099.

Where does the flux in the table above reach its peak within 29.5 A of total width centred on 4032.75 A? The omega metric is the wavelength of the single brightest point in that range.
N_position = 4019.15 A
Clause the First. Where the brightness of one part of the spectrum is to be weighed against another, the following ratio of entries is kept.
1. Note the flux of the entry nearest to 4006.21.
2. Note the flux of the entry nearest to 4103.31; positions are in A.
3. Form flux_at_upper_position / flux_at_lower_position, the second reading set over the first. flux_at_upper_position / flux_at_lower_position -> 0.99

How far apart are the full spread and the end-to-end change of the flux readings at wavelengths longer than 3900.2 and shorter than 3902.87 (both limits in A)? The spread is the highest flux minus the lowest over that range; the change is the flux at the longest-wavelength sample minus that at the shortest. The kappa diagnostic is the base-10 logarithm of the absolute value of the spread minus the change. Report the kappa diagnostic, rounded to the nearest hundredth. 0.96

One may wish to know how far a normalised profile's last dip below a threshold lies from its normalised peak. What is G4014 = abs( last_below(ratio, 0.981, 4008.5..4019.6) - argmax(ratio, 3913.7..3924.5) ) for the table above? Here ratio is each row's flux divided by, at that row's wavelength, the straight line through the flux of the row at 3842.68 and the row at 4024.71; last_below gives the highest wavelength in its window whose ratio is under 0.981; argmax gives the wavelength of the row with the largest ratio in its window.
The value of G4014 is 98.6 A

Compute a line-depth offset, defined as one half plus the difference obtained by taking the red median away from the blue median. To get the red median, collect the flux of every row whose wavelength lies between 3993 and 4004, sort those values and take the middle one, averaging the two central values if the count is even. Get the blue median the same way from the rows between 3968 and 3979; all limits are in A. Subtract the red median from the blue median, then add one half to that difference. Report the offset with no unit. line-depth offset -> 0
